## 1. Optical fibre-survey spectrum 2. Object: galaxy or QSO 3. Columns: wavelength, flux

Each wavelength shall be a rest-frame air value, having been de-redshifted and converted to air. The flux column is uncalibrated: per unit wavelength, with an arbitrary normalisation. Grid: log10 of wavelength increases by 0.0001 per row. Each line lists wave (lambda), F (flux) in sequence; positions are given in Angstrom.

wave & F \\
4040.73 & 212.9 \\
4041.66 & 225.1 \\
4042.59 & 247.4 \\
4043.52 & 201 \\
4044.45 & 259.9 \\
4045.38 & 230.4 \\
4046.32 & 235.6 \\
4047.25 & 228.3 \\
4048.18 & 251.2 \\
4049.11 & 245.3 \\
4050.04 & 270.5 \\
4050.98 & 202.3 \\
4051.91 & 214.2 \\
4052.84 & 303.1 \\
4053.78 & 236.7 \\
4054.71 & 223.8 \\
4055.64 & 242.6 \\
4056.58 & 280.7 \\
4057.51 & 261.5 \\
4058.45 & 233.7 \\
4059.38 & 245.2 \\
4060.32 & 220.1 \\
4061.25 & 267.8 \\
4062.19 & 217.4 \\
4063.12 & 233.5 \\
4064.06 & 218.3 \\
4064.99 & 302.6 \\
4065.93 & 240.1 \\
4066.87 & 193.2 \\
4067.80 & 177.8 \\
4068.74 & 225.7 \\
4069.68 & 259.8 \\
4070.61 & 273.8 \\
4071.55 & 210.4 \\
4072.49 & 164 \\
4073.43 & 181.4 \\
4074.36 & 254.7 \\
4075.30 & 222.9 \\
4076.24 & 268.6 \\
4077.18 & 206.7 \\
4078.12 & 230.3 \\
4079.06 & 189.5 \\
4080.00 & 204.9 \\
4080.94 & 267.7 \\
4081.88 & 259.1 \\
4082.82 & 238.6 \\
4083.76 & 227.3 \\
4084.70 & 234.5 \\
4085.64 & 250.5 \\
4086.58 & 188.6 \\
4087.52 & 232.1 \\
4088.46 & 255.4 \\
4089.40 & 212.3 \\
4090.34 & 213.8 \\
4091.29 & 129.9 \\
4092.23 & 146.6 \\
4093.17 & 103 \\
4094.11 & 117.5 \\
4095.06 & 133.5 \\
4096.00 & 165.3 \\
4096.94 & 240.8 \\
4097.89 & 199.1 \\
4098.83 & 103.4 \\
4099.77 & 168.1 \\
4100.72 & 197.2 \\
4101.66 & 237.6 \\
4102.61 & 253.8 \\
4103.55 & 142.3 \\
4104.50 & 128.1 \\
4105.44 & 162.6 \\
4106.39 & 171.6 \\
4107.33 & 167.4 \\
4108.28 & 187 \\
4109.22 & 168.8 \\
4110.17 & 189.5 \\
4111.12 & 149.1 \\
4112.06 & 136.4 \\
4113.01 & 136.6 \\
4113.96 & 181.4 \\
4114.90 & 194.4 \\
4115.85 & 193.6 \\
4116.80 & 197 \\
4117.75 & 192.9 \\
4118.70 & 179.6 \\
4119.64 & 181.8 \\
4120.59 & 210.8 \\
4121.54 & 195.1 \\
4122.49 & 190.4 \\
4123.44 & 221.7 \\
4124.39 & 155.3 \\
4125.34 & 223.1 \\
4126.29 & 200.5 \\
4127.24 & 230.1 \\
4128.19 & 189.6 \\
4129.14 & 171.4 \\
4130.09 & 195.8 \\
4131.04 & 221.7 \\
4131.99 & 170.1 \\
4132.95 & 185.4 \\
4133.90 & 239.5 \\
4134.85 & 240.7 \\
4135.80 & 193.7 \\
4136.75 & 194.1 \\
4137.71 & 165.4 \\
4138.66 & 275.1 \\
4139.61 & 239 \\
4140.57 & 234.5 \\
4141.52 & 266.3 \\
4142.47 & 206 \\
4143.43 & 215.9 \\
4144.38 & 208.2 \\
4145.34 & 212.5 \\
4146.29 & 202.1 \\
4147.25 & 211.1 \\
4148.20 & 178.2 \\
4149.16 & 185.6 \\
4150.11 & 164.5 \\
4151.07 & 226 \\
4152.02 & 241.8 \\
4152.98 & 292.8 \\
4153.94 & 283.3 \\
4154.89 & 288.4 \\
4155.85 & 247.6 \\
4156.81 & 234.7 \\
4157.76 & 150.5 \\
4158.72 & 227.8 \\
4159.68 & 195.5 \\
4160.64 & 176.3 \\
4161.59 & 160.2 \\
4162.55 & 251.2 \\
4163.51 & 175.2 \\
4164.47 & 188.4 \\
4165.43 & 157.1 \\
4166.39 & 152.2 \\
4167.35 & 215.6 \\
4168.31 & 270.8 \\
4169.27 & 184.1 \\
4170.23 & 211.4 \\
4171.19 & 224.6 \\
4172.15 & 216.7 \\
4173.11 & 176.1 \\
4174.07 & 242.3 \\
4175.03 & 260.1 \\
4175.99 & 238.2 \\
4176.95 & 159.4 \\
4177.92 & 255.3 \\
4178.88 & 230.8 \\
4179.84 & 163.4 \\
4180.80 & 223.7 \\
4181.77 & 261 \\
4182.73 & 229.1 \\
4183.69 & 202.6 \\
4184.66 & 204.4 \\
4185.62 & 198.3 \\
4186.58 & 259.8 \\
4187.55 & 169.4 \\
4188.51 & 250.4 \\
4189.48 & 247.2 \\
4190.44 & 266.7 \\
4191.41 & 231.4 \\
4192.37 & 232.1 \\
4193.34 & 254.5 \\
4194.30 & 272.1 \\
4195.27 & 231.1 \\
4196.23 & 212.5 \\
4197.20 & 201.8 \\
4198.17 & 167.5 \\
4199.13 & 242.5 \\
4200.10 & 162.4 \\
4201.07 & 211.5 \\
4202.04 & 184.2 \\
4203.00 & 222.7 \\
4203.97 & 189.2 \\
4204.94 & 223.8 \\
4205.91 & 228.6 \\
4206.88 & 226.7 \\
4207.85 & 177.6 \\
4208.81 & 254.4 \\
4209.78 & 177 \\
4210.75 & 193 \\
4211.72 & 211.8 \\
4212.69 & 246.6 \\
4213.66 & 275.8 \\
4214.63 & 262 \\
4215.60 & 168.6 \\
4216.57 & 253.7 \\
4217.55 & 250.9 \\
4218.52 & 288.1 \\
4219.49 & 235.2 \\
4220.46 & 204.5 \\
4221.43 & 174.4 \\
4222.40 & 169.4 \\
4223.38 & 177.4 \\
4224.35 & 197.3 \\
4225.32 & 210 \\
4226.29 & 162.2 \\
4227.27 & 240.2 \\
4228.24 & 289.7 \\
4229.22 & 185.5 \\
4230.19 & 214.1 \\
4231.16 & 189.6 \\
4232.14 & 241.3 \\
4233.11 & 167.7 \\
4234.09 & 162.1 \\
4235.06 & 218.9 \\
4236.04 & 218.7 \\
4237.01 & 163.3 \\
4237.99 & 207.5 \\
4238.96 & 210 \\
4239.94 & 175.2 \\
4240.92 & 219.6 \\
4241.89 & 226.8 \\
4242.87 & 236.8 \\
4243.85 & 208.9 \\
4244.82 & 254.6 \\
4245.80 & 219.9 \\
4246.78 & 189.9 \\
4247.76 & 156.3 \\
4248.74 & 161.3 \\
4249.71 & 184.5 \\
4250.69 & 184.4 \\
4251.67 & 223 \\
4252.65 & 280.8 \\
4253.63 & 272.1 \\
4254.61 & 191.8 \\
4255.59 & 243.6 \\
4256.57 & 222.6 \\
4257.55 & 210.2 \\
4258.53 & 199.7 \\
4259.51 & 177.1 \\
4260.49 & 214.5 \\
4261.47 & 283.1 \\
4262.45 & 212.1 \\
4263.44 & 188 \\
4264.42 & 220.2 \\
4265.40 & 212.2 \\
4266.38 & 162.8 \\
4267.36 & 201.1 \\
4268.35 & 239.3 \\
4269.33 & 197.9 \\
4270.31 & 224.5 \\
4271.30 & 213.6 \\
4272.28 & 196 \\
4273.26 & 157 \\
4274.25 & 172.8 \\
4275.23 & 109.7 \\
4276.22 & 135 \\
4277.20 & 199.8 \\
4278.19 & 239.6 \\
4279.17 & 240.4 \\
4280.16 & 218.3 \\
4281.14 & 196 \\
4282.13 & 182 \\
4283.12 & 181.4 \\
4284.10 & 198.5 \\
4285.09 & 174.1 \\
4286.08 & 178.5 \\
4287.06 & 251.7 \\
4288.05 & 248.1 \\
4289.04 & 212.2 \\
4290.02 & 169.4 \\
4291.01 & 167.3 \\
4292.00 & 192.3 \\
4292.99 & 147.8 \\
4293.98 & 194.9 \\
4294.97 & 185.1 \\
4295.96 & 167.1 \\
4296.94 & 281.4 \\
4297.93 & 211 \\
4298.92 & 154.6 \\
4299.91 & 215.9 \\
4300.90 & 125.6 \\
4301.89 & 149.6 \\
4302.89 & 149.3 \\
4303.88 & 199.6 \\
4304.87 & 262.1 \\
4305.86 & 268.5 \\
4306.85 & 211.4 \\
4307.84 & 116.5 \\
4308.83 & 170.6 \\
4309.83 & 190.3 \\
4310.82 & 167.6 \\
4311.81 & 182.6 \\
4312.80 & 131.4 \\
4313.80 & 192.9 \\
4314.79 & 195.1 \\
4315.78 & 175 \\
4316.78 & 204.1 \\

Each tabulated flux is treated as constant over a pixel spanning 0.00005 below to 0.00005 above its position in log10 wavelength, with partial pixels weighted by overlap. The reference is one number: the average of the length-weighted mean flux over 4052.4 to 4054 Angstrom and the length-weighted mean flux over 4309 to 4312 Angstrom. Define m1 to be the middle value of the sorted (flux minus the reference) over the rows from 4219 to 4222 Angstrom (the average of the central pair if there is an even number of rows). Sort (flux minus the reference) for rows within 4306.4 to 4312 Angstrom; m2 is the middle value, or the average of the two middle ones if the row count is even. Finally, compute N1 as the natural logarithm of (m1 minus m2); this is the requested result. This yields 3.33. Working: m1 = -22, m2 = -49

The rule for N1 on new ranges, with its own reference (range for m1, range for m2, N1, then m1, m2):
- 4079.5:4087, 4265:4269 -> 3.40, 11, -19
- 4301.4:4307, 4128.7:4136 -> 2.37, -21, -31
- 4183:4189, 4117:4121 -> 2.78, -23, -39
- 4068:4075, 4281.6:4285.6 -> 3.78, 0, -44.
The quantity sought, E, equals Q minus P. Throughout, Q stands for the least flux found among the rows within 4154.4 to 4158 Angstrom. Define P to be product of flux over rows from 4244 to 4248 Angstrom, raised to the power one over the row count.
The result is -51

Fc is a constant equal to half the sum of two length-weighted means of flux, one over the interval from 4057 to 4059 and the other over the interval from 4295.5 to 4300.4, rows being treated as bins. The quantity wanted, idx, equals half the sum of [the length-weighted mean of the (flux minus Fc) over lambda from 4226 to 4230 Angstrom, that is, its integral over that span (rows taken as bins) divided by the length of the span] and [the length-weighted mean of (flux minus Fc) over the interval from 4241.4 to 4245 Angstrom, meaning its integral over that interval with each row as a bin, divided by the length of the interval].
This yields -2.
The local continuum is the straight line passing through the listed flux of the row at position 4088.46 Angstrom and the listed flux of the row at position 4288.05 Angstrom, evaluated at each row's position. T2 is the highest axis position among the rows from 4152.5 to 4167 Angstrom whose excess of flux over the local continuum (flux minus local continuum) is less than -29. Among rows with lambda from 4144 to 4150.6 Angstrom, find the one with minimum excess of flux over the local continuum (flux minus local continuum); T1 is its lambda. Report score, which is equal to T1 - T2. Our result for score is -16.3 Angstrom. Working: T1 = 4150.11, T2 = 4166.39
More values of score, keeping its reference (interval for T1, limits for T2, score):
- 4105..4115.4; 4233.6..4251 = -138.6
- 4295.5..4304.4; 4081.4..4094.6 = 206.8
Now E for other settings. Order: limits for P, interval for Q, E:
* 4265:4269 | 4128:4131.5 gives -31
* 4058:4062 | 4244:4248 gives -85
